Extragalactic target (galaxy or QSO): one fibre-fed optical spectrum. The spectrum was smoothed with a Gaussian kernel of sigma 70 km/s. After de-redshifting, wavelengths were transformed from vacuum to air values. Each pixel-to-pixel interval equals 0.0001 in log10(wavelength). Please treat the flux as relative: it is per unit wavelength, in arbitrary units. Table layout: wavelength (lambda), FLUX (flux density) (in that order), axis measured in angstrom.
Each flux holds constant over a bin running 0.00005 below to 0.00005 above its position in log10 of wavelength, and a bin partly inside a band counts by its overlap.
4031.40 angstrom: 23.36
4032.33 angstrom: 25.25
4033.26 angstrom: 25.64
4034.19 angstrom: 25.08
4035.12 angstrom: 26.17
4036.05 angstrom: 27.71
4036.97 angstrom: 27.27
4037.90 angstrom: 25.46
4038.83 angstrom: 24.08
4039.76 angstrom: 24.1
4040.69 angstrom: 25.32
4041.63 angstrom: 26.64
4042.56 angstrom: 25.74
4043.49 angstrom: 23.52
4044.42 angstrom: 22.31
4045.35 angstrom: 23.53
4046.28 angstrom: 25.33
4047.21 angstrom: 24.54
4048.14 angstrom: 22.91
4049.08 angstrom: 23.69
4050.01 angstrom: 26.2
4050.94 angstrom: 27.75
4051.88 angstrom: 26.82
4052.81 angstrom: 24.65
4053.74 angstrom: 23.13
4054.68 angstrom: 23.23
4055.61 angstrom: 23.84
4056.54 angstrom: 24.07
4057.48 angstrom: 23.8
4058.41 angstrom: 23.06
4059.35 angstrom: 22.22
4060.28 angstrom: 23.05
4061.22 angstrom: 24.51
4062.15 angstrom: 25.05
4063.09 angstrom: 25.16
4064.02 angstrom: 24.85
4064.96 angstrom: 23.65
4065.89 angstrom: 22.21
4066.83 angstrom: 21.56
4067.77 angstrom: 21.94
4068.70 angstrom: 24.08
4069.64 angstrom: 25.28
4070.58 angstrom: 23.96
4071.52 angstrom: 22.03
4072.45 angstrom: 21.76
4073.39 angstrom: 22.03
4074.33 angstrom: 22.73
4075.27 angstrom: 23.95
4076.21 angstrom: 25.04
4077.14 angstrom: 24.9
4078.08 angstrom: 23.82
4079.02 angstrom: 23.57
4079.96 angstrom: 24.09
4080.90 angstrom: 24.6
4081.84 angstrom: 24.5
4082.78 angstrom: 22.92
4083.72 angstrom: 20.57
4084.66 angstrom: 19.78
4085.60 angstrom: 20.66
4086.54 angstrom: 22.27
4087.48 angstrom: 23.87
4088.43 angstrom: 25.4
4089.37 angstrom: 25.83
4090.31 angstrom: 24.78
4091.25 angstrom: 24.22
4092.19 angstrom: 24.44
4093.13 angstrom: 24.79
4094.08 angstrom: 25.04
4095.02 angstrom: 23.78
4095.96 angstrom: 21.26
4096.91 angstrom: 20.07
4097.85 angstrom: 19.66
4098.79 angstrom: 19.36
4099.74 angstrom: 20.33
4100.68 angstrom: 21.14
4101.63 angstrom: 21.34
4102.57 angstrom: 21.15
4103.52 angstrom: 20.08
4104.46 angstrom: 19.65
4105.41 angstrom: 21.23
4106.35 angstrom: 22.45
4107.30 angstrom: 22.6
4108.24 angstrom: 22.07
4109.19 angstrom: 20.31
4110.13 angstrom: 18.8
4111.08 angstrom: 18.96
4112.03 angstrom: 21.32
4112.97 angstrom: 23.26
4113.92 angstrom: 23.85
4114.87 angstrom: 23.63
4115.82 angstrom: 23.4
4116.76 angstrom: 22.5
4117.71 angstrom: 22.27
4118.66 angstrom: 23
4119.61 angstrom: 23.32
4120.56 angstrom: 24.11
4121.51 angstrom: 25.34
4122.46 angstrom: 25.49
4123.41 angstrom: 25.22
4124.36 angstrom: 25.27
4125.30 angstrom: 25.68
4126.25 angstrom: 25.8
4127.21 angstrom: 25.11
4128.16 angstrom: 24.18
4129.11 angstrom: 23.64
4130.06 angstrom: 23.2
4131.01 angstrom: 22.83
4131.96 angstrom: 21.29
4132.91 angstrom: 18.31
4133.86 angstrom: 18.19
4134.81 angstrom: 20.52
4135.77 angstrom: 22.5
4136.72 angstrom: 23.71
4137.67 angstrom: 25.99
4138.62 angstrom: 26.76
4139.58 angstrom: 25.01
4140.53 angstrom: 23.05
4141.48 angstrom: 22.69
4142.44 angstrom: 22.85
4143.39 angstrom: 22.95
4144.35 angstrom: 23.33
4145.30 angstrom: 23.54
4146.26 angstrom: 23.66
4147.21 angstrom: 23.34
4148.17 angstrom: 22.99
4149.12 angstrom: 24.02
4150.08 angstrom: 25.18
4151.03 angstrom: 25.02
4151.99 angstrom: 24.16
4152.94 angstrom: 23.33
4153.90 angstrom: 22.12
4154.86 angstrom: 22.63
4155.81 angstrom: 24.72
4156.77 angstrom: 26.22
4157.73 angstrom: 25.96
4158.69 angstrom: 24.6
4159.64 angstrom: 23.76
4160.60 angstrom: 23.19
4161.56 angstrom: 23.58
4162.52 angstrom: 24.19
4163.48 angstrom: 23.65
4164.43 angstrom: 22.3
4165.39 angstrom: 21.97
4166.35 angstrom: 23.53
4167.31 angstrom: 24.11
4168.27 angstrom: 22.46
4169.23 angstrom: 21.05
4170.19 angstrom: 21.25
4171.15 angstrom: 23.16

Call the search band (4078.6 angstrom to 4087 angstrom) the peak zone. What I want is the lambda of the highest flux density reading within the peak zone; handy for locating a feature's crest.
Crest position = 4080.90 angstrom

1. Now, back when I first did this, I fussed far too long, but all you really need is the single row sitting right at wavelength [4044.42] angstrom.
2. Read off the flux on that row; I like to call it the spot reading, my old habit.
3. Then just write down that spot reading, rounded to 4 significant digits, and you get 22.31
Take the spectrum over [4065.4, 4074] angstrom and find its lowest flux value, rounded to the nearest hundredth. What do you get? 21.56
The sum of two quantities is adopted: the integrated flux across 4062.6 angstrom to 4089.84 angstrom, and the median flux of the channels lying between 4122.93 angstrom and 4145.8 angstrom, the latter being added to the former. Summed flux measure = 659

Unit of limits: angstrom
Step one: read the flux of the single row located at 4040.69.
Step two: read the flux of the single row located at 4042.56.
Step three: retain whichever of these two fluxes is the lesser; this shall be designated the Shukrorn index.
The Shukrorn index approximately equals 25.3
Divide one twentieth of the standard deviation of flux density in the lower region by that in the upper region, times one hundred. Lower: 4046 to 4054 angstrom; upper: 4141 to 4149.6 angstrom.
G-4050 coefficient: 19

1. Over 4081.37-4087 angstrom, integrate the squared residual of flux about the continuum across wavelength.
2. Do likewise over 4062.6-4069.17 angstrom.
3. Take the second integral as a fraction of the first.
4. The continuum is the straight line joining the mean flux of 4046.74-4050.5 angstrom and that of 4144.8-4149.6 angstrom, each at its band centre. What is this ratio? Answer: 0.4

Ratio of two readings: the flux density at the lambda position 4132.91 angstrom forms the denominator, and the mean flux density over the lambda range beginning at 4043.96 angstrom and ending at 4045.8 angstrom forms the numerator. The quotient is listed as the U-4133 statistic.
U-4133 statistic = 1.25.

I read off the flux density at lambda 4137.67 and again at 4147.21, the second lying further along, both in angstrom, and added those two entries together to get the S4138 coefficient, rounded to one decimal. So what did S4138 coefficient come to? 49.3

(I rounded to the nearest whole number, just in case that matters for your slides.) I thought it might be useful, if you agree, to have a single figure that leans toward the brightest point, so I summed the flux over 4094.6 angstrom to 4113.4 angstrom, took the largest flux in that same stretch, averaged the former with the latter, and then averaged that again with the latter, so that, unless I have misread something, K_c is 123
